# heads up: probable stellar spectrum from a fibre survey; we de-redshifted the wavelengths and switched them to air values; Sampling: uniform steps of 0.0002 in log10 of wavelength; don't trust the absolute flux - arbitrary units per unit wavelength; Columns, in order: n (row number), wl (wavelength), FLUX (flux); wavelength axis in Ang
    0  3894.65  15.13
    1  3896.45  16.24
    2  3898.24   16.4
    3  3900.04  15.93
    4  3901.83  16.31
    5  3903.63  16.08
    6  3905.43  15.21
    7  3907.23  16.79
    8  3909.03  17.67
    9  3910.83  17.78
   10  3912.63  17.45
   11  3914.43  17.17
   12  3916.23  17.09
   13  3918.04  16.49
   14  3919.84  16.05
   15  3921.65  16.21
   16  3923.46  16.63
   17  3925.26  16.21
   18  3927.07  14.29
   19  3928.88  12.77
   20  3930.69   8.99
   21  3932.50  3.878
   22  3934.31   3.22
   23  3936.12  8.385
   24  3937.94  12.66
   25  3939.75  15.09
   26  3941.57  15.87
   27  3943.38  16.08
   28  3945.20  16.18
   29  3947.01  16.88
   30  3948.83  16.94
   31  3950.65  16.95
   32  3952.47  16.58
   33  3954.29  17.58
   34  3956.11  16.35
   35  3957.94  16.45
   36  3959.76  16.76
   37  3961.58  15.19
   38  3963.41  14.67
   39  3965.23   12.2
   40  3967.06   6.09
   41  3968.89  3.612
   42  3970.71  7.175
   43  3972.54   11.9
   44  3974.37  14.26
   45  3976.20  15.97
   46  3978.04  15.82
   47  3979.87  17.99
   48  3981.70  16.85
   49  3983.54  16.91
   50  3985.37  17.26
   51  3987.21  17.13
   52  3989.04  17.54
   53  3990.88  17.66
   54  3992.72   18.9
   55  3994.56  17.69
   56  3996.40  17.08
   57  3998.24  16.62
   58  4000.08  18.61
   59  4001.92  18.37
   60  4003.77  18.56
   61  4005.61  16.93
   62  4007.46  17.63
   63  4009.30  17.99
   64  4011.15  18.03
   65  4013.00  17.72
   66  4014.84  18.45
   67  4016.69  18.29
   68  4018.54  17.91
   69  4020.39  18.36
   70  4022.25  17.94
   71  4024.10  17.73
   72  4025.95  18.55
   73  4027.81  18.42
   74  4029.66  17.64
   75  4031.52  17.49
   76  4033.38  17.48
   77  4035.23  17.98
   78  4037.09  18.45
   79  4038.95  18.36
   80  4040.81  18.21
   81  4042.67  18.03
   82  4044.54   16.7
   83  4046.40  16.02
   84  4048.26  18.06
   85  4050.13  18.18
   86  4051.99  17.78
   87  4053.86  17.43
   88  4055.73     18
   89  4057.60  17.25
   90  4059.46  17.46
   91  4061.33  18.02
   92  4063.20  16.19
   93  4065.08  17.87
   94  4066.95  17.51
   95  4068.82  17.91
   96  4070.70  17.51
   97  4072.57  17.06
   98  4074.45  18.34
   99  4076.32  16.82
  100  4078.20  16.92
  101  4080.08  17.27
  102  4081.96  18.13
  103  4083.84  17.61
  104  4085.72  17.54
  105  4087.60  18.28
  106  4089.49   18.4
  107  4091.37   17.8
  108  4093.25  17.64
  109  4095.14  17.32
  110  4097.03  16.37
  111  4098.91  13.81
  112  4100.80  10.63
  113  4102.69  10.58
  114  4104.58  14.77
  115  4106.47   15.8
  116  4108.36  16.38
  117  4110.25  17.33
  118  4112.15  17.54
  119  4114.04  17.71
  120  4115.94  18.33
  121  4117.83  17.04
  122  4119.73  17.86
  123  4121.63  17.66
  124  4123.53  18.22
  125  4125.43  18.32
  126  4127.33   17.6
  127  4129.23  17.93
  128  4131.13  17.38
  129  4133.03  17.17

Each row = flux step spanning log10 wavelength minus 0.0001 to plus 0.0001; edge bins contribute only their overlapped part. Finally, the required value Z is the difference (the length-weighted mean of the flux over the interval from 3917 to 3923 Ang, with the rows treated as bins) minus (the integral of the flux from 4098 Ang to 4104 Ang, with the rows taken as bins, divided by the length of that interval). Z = 4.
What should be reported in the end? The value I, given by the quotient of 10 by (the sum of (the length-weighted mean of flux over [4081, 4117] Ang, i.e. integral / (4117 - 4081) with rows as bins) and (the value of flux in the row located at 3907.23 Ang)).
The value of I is 0.301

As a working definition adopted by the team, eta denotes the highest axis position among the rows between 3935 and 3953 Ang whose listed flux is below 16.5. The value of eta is 3945.20 Ang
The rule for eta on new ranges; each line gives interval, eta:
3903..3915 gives 3905.43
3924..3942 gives 3941.57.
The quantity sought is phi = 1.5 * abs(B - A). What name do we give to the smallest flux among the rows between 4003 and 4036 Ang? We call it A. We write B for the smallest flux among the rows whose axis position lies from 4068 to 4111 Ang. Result 10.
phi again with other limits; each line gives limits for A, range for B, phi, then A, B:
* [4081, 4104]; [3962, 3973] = 10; 10.58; 3.612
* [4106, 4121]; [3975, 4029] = 0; 15.8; 15.82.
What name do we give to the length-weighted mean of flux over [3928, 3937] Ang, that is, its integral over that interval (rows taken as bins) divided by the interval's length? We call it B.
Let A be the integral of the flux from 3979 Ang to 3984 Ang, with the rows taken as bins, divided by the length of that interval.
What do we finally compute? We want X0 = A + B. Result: 24.7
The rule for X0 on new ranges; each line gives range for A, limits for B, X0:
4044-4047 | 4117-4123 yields 33.9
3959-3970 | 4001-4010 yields 29.2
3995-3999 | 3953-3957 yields 33.9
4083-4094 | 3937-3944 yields 32.7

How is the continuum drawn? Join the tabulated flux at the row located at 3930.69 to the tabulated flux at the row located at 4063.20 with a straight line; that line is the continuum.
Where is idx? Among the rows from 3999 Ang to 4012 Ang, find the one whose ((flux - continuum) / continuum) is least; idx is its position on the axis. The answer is 4005.61 Ang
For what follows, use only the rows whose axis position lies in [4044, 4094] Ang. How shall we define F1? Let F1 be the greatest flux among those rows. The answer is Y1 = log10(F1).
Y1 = 1.26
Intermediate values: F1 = 18.4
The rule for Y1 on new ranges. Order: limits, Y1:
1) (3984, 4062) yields 1.28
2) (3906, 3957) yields 1.25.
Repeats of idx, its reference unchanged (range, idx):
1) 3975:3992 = 3978.04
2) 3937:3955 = 3937.94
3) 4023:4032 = 4031.52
